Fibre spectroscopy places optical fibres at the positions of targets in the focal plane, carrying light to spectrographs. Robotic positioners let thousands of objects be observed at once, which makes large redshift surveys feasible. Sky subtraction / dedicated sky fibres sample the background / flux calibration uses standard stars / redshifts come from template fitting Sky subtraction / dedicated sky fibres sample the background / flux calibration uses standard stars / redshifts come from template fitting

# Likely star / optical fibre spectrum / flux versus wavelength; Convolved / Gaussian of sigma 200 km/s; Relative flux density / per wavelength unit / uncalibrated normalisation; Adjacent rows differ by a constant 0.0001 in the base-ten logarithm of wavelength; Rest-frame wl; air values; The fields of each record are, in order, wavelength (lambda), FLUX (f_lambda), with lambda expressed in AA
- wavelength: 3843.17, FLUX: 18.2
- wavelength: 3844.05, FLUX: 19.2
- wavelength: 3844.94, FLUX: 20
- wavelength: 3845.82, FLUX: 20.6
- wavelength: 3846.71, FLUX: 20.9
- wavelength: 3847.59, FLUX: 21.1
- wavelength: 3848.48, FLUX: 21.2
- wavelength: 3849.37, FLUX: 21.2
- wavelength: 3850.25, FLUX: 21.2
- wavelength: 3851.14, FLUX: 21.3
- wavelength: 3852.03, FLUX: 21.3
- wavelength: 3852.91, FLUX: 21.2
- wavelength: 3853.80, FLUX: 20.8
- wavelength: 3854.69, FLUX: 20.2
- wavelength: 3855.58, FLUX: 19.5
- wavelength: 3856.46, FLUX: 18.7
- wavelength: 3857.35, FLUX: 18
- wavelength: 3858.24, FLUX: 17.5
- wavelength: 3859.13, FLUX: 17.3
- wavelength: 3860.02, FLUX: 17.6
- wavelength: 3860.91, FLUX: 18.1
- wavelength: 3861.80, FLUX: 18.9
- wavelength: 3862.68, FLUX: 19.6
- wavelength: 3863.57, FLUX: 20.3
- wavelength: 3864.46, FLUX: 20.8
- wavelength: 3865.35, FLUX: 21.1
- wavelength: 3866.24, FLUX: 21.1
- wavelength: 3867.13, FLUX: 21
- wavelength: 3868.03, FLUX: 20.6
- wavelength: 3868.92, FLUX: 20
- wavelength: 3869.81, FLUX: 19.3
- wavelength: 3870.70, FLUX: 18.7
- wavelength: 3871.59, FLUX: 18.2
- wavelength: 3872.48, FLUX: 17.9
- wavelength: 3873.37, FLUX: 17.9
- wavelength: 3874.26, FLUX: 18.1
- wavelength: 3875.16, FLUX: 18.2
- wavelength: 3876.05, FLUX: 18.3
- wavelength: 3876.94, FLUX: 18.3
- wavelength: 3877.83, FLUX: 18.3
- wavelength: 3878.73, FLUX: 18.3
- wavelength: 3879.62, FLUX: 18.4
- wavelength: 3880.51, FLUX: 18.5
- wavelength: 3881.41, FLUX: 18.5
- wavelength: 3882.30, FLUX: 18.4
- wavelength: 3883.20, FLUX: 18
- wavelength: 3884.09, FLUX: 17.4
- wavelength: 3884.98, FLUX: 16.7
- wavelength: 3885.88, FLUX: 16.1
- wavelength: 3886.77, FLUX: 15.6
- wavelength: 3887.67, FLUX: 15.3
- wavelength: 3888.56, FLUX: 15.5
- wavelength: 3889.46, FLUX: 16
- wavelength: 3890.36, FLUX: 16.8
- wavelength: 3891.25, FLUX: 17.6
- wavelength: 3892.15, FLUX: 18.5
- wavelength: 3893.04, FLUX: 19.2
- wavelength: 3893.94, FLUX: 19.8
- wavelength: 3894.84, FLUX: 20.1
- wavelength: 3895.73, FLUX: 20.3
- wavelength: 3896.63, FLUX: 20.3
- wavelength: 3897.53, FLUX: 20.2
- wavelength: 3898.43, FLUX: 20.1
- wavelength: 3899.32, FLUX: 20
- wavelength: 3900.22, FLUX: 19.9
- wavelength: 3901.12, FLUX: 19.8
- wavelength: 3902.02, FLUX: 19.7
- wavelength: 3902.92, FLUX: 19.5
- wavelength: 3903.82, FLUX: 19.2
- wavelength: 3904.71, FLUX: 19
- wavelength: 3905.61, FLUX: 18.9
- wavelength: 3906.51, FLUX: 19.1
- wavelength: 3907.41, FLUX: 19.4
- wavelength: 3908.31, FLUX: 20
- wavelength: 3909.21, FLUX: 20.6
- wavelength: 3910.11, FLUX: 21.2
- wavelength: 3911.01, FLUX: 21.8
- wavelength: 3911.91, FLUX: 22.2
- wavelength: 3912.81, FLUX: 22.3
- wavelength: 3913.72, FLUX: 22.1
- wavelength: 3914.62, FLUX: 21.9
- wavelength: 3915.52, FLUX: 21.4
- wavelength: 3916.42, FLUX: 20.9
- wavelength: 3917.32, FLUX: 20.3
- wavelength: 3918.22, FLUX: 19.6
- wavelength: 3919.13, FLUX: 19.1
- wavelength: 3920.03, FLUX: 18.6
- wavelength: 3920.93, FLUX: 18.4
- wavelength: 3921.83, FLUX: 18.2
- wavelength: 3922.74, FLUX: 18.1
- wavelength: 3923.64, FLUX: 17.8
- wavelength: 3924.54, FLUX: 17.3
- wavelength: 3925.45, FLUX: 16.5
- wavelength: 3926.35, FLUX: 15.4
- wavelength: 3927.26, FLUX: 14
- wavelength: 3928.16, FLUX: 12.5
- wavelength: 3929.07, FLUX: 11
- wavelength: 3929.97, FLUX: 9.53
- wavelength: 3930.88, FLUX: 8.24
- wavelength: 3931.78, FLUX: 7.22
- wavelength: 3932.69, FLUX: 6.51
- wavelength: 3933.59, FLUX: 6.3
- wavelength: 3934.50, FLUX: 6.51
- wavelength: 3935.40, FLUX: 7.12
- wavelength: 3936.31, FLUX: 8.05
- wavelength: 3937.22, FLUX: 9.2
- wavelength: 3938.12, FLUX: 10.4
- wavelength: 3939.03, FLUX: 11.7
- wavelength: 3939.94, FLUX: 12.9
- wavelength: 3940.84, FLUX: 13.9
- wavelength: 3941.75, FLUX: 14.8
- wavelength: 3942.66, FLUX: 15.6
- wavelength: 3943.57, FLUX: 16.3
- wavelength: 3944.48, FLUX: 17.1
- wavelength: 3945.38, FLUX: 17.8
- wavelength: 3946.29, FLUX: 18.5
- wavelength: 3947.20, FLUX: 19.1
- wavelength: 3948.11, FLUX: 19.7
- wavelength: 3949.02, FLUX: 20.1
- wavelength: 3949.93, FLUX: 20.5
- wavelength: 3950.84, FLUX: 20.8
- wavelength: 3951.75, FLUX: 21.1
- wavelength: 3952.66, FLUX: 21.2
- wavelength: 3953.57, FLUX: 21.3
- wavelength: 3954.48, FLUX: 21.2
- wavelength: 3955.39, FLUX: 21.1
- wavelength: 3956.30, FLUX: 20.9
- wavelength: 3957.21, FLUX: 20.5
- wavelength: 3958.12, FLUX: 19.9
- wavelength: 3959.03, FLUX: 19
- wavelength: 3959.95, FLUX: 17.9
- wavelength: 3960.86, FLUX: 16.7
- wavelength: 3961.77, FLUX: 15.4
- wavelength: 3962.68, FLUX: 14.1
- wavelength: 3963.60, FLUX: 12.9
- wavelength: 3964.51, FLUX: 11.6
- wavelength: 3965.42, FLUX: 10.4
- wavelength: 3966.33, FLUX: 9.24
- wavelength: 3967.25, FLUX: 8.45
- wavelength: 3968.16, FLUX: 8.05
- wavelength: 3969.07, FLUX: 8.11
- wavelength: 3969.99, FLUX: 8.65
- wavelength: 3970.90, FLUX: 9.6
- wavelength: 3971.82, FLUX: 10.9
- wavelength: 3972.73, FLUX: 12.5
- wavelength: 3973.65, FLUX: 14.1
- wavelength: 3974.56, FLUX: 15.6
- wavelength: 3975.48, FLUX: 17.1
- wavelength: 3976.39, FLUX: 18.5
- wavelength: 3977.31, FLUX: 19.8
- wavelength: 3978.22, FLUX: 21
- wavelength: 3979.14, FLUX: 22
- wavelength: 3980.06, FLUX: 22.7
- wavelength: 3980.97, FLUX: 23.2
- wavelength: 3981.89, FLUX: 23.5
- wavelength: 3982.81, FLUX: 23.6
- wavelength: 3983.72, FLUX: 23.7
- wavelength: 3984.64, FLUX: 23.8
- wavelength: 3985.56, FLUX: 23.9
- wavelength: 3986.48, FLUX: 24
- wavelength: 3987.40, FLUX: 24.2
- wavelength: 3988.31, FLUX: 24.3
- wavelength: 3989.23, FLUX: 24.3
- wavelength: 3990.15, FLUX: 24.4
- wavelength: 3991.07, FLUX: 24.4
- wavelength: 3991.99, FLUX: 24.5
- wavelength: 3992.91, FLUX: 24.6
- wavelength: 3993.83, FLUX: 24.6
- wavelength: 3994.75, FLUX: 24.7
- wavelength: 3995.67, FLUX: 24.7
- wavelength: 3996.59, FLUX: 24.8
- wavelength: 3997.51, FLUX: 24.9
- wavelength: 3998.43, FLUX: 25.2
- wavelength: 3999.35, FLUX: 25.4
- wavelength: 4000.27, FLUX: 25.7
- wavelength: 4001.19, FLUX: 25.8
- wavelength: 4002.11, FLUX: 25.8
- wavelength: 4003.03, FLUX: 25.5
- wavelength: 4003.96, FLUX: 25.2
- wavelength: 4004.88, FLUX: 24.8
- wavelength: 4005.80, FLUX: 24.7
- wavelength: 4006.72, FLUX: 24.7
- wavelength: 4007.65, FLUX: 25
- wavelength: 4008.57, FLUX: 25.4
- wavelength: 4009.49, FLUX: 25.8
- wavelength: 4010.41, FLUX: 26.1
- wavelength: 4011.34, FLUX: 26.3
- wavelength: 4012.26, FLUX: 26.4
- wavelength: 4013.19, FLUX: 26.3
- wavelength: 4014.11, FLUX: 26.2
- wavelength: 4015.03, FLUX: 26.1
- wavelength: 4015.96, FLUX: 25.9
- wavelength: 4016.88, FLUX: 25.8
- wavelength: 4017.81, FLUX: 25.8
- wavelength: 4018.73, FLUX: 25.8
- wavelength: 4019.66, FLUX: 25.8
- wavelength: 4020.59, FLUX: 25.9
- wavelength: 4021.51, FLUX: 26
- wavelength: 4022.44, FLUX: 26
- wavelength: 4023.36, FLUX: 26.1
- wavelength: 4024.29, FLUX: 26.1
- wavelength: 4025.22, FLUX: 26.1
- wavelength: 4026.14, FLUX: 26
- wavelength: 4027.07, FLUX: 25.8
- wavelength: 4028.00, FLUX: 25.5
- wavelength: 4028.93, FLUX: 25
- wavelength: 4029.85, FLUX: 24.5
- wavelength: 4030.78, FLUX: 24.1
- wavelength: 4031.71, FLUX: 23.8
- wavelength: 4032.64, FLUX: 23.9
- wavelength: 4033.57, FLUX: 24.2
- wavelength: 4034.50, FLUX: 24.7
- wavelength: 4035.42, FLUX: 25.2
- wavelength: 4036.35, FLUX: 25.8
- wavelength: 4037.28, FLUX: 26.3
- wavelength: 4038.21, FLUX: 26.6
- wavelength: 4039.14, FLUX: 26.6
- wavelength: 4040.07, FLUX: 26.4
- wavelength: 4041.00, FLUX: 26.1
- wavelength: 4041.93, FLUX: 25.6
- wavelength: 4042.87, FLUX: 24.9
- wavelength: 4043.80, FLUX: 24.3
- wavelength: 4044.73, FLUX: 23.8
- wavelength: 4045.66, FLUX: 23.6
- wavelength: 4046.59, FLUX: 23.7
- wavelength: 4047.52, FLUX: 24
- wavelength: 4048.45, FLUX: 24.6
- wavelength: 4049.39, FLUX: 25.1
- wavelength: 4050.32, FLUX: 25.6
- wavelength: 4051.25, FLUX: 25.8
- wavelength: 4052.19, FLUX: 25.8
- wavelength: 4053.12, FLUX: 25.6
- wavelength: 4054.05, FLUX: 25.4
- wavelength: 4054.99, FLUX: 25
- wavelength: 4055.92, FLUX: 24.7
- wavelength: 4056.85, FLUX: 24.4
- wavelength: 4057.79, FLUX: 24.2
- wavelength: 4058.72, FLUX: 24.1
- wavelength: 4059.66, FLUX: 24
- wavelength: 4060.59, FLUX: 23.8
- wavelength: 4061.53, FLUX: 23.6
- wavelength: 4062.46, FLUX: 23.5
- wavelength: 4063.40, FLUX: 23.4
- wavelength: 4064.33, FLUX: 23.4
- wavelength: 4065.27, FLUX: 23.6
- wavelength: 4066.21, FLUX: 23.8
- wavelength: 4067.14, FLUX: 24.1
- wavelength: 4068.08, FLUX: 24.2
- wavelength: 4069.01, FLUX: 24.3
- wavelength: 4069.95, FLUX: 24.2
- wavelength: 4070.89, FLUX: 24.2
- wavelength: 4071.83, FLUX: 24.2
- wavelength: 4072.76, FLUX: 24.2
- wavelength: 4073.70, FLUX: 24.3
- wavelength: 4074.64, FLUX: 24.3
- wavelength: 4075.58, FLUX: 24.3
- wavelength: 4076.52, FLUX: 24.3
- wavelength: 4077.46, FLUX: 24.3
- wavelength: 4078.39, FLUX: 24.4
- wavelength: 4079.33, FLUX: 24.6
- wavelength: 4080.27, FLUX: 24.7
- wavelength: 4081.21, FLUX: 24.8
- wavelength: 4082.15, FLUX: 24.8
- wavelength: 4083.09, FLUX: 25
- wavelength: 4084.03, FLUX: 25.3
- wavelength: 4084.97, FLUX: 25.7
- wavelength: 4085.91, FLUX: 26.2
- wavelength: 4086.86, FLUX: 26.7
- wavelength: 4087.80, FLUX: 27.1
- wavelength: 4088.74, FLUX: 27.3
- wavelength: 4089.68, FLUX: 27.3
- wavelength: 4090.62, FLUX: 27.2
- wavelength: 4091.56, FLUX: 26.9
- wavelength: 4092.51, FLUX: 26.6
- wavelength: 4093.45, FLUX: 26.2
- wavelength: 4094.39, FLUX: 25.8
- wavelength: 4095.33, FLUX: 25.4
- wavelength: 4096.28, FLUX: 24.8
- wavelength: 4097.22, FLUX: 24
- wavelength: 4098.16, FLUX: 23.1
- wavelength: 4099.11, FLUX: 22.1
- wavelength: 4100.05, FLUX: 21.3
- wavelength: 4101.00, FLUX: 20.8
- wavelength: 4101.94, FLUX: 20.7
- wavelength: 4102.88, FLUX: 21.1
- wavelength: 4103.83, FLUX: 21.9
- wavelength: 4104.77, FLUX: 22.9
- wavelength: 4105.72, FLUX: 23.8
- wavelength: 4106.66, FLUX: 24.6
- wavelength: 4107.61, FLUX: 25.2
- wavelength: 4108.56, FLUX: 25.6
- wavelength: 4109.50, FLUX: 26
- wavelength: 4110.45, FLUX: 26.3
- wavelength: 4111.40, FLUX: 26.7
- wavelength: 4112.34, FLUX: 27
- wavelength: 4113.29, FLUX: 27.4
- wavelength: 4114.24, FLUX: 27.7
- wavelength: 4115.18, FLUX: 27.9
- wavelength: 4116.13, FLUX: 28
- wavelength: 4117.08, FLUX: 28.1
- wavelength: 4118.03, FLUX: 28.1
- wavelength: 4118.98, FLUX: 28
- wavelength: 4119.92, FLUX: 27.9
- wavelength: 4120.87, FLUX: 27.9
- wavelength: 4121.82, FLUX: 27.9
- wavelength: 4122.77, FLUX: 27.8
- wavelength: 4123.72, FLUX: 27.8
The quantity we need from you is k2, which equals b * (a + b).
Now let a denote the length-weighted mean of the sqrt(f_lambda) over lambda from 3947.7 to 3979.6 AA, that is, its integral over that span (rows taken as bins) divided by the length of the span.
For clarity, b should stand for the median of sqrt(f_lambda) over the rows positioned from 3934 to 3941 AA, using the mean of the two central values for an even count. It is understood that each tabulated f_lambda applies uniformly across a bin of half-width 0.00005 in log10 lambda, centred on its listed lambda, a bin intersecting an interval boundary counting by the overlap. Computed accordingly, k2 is 22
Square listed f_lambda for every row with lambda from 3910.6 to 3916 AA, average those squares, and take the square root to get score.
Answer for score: 22.0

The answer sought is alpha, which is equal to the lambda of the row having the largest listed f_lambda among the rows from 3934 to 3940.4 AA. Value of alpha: 3939.94 AA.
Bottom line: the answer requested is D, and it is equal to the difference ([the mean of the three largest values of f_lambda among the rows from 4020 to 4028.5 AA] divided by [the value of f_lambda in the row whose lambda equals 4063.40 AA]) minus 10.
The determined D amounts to -8.88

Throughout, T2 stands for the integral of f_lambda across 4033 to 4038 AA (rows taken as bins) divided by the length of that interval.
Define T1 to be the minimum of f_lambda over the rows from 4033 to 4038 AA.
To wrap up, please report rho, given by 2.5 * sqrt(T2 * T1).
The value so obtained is 62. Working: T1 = 24.2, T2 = 25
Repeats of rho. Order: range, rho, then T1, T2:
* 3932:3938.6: 17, 6.3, 8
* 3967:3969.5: 20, 8.05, 8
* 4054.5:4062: 60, 23.6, 24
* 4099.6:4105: 53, 20.7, 21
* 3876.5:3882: 46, 18.3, 18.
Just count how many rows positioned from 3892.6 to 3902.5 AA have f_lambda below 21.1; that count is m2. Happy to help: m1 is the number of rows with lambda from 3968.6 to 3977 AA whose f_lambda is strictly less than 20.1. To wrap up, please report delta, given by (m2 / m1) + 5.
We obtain 6.2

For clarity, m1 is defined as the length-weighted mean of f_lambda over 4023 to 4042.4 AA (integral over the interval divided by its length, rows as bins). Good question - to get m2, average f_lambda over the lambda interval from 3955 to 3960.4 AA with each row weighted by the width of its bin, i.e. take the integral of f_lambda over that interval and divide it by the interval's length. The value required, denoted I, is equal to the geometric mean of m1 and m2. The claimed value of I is 22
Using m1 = 25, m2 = 20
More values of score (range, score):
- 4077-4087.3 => 25.1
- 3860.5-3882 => 19.1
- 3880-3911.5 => 18.8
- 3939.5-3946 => 15.6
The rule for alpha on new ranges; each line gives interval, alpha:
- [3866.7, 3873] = 3867.13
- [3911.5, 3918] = 3912.81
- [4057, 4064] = 4057.79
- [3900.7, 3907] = 3901.12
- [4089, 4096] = 4089.68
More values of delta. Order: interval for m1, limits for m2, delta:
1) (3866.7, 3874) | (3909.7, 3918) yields 5.3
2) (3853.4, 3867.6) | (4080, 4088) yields 5.0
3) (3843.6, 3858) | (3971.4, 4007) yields 6.6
